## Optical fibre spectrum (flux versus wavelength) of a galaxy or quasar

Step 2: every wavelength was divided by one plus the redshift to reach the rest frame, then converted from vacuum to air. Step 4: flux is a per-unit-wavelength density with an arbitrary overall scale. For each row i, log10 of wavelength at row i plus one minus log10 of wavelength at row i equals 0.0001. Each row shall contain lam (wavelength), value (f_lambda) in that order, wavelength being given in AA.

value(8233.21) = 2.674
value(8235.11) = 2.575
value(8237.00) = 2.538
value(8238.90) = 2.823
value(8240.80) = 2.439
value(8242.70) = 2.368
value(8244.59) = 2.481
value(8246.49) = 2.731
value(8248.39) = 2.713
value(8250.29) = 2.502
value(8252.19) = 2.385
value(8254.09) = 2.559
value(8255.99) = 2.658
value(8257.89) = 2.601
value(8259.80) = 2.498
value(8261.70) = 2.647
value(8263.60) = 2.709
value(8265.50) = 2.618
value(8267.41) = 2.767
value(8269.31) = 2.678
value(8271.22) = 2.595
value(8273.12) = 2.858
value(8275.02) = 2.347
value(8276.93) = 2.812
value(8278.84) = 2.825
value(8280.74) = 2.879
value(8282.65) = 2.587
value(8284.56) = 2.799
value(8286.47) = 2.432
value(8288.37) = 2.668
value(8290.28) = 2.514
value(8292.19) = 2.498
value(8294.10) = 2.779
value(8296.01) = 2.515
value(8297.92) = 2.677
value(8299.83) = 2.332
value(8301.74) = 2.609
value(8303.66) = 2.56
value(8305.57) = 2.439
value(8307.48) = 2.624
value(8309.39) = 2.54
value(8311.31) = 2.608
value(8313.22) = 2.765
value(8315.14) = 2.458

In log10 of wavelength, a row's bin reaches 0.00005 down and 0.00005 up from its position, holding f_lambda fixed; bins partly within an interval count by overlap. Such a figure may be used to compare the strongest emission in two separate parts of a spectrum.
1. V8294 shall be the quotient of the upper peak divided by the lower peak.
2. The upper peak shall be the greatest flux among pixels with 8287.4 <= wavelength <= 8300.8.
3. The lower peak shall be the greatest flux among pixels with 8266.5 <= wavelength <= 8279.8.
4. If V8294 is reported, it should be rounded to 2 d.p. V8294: 0.97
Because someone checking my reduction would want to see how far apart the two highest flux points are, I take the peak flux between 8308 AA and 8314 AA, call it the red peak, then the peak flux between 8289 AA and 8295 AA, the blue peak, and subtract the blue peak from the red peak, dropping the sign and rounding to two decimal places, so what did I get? 0.01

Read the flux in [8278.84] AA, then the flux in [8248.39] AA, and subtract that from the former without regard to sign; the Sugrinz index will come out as 0.11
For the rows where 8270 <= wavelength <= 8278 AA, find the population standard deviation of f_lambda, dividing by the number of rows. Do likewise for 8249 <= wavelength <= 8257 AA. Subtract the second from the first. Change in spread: 0.10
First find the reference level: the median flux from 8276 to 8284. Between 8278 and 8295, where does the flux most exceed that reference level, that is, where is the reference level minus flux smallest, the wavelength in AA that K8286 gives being 8280.74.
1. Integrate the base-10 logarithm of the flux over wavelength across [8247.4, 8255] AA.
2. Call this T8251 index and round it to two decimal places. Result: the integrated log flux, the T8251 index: 3.07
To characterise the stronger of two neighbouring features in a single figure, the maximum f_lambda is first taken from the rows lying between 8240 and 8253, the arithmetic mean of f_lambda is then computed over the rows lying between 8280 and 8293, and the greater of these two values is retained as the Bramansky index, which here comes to 2.73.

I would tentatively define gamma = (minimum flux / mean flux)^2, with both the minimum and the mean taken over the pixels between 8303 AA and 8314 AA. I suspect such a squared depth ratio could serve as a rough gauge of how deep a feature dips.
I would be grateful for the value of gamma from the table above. 0.89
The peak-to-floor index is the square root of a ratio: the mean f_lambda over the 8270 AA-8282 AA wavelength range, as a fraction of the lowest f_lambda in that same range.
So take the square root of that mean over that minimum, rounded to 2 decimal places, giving 1.08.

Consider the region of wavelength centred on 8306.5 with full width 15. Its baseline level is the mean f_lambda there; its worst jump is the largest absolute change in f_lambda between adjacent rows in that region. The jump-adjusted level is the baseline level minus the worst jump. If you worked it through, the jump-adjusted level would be 2.28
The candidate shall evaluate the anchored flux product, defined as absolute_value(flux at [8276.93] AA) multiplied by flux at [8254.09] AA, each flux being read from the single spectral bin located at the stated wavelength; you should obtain 7.2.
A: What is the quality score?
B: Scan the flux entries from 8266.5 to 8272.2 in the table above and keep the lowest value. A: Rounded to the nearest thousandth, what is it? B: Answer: 2.595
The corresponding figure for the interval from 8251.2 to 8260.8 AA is 2.385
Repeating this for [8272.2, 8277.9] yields 2.347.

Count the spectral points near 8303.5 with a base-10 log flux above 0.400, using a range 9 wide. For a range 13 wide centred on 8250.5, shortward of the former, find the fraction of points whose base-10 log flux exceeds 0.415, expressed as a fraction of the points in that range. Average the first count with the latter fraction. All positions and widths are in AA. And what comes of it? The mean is 1.7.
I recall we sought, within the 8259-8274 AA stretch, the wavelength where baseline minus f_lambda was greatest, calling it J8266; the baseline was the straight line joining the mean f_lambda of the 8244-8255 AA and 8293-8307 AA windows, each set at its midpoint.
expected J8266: 8259.80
